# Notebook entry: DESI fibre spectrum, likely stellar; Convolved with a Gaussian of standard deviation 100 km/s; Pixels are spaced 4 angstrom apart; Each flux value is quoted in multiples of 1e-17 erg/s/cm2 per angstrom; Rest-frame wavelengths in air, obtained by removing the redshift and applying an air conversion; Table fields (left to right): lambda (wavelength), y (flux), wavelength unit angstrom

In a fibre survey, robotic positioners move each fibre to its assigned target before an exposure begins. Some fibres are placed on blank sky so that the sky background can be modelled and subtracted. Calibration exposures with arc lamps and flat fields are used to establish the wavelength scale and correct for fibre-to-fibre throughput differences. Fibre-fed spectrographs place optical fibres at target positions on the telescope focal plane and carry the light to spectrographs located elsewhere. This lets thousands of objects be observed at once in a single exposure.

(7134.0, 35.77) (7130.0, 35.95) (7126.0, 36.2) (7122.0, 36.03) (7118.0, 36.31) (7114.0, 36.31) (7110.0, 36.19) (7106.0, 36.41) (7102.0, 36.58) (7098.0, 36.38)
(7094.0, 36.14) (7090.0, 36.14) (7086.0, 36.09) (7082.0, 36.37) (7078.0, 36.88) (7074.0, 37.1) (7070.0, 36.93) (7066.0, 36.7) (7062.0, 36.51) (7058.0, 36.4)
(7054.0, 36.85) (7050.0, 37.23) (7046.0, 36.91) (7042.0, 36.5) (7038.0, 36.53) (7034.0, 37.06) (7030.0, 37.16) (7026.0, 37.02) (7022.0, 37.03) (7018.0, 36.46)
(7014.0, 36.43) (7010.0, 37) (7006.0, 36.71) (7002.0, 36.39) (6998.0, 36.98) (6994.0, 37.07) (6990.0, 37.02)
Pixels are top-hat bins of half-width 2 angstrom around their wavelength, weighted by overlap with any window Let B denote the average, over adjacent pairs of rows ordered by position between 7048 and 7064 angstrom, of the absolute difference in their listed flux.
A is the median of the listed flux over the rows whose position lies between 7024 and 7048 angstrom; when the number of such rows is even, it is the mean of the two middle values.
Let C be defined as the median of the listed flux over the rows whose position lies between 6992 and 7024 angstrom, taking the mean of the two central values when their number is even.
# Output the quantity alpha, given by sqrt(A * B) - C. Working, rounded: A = 37.0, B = 0.31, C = 36.8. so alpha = -33.4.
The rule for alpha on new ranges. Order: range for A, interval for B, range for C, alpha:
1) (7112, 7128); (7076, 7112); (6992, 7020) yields -34.0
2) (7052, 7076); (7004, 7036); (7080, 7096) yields -33.1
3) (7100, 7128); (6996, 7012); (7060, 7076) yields -33.0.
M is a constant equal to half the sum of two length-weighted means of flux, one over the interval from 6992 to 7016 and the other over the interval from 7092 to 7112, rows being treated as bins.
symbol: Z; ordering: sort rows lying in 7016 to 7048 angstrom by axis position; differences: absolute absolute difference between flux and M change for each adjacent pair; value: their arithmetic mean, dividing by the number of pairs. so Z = 0.209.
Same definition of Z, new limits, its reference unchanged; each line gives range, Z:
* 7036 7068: 0.200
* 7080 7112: 0.150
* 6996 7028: 0.188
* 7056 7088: 0.180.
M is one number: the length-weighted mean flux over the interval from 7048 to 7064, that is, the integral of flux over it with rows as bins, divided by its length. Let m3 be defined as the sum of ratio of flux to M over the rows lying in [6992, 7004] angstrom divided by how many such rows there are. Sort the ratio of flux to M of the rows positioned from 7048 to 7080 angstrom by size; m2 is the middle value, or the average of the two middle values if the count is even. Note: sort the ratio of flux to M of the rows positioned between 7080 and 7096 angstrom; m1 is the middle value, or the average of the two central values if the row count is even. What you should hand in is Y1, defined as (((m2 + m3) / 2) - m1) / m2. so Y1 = 0.019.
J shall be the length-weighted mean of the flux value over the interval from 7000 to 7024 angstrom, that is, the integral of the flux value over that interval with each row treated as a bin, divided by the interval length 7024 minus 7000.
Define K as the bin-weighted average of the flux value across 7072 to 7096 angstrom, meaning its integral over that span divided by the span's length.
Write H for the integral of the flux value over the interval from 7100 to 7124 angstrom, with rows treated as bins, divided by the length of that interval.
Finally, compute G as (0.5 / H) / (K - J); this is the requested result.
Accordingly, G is -0.0636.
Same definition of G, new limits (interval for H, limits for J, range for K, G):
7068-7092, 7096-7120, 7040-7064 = 0.0369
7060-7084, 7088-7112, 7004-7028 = 0.0291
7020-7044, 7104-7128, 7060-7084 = 0.0268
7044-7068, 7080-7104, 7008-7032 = 0.0240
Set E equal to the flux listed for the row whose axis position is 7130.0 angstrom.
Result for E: 35.95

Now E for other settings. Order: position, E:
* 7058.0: 36.4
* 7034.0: 37.06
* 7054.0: 36.85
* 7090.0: 36.14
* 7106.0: 36.41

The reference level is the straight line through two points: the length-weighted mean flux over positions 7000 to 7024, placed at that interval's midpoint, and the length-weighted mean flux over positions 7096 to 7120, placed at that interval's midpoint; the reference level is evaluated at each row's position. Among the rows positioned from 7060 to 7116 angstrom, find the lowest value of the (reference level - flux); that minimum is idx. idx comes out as -0.63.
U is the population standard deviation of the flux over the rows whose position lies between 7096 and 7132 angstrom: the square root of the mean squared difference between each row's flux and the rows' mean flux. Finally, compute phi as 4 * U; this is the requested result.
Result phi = 0.73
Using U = 0.183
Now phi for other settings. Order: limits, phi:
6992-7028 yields 1.09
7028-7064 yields 1.20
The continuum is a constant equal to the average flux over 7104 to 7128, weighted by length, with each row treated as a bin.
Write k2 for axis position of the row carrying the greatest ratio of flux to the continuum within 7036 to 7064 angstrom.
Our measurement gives 7050.0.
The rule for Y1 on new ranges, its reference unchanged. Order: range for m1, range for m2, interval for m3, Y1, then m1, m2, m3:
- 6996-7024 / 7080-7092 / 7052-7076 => -0.007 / 0.999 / 0.98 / 1.00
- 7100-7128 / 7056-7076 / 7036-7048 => 0.010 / 0.988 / 1.00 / 1.00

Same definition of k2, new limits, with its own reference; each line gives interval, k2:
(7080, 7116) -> 7102.0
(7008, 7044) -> 7030.0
